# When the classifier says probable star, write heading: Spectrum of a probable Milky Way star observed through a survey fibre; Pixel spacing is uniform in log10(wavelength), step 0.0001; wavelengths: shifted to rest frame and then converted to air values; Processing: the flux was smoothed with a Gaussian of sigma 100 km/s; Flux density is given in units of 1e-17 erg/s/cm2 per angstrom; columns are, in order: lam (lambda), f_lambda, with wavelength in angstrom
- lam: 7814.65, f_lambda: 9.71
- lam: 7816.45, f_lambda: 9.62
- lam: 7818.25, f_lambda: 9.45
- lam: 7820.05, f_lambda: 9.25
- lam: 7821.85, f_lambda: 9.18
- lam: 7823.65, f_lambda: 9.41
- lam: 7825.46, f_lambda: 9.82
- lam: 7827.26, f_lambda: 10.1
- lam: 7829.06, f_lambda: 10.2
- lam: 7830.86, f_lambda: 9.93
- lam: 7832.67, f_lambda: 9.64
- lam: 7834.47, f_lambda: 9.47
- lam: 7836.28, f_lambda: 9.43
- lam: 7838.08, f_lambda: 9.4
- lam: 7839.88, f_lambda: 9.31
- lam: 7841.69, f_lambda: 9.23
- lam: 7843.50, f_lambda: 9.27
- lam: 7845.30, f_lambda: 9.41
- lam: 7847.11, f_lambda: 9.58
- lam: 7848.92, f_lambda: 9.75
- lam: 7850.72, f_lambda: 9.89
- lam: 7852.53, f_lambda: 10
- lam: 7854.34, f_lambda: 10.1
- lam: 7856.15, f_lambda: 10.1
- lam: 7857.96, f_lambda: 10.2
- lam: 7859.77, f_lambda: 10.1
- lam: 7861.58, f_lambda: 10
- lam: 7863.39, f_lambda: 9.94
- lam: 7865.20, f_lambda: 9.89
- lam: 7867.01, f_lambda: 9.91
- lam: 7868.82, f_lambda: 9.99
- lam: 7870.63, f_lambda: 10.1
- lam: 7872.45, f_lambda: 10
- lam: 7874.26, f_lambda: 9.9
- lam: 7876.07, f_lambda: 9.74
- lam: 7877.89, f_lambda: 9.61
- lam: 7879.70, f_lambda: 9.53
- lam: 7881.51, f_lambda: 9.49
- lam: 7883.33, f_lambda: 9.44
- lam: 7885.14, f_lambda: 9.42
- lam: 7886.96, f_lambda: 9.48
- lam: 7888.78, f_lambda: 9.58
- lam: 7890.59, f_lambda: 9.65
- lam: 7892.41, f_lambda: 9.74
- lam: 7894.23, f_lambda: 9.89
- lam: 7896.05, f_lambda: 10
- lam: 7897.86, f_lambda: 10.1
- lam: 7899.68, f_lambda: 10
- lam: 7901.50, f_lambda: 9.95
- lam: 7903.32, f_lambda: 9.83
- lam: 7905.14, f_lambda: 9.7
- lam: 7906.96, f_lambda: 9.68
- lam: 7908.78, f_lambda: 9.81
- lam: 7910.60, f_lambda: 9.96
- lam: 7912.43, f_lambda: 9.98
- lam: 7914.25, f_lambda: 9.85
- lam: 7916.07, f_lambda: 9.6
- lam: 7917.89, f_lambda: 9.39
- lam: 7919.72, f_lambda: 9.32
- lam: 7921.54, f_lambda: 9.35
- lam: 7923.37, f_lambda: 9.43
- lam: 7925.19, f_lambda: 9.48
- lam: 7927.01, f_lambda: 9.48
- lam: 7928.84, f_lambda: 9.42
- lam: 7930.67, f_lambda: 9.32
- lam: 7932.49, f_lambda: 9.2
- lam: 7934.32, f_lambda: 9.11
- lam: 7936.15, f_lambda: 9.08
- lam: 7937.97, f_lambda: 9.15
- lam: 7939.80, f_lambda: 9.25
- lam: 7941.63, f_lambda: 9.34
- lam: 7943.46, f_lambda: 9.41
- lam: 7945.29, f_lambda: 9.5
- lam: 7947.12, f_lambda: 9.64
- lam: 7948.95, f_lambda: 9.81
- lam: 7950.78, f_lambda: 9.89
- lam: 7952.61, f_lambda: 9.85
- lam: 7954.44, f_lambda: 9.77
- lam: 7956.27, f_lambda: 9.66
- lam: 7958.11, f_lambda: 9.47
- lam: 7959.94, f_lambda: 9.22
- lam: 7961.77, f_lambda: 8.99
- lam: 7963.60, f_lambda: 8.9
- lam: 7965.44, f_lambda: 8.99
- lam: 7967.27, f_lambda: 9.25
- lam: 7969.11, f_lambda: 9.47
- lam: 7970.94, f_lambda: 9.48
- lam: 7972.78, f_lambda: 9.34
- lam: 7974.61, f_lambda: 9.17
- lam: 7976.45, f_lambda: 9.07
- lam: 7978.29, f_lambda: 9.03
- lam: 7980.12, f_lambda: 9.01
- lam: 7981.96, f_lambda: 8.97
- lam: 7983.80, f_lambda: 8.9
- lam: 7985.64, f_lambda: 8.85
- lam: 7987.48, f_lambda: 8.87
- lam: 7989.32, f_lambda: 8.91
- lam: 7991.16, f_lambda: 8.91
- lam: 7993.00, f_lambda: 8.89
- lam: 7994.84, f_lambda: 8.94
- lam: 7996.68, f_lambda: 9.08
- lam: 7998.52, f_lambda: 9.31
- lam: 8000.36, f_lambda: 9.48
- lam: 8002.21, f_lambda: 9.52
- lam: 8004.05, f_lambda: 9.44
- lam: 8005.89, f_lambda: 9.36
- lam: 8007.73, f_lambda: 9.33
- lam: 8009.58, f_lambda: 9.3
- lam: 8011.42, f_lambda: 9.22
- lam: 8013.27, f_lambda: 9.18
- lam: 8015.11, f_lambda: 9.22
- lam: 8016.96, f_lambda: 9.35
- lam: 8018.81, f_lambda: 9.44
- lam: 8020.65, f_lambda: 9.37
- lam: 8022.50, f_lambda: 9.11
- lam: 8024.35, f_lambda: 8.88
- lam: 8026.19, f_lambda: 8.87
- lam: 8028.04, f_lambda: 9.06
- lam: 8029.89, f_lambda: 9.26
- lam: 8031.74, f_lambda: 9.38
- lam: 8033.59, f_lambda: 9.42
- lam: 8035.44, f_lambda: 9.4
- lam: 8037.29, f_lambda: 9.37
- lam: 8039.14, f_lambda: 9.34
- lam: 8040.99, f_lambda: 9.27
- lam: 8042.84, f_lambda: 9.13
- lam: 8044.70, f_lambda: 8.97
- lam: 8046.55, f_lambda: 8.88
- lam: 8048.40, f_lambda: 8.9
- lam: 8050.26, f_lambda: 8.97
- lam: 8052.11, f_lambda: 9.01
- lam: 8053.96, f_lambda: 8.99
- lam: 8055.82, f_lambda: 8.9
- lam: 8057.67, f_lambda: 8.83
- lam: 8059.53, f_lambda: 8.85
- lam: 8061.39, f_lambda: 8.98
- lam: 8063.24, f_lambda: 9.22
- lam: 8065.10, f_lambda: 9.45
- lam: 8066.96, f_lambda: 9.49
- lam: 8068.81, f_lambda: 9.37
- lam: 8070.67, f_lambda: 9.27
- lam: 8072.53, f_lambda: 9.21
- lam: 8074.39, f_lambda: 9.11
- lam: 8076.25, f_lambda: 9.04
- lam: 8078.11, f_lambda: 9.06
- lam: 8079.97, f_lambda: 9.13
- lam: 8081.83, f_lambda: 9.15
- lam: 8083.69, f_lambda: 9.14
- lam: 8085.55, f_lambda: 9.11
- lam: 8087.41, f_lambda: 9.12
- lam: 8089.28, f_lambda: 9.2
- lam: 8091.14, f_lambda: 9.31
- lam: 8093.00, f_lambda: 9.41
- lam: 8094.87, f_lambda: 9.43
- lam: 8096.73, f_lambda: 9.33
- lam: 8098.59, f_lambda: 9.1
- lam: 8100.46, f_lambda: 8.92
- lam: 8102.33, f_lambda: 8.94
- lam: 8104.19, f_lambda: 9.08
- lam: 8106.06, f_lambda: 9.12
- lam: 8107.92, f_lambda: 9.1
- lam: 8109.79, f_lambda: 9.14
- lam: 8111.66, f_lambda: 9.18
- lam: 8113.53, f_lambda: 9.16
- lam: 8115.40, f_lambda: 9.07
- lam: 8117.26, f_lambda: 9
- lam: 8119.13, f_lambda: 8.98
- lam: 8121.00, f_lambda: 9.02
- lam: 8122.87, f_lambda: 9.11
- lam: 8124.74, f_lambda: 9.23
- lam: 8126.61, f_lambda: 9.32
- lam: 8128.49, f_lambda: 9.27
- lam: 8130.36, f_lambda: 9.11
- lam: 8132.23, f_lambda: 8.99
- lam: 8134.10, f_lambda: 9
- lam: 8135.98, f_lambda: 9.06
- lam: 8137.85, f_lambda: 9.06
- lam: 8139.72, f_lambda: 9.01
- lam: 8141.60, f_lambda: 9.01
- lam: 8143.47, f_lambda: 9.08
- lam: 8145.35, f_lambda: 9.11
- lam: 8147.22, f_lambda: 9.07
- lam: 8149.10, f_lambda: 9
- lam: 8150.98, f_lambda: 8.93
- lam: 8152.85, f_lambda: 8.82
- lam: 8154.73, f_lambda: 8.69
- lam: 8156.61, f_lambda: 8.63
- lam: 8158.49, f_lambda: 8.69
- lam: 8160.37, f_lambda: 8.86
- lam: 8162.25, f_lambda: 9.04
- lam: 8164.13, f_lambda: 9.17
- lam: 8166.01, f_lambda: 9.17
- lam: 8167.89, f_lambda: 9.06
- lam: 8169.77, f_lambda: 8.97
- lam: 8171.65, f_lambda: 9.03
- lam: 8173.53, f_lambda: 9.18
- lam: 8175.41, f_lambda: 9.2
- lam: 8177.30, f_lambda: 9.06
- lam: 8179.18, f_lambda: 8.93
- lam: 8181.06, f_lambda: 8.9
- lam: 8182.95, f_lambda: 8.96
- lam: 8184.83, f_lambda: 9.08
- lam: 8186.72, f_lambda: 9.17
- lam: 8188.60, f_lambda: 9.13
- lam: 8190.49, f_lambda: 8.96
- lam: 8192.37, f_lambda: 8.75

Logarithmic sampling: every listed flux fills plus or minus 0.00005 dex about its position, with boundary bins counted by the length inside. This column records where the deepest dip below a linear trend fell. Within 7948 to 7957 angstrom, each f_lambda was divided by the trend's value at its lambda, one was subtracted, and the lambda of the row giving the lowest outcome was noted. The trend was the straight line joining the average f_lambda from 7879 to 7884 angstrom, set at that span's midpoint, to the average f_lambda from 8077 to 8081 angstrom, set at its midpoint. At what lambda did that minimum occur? 7956.27 angstrom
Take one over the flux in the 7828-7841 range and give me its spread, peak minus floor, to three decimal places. 0.009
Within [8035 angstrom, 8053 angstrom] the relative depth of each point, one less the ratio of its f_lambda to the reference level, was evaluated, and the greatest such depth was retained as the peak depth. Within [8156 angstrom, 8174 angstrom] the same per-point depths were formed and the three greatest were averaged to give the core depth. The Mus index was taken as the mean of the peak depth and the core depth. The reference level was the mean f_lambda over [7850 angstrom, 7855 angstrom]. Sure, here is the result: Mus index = 0.119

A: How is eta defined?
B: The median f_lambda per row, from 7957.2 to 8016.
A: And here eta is 9.2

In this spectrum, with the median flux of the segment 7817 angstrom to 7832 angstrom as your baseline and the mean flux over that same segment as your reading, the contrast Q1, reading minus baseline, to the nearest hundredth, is 0.03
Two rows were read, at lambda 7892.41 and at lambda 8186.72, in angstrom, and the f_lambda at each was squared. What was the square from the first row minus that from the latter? 11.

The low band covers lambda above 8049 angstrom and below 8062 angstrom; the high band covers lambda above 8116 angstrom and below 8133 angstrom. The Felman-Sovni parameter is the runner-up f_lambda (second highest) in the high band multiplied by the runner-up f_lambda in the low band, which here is 83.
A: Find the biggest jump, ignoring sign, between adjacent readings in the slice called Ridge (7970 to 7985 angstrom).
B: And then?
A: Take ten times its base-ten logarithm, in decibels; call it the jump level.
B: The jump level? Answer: -7.7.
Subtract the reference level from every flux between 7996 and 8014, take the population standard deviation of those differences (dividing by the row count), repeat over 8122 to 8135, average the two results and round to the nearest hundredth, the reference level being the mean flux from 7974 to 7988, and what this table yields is 0.13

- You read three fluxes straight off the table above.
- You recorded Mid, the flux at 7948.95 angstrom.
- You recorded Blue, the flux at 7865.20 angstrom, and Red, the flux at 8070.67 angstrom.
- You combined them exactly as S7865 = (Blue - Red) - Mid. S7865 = -9.2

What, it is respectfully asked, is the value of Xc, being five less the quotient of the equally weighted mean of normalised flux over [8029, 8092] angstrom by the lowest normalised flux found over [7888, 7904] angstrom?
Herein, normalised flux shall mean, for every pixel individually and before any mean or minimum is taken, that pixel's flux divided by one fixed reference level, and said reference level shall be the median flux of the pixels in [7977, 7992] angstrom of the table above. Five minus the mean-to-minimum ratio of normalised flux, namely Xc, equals 4.04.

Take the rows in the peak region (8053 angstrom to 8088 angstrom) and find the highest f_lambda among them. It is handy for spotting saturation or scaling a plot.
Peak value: 9.49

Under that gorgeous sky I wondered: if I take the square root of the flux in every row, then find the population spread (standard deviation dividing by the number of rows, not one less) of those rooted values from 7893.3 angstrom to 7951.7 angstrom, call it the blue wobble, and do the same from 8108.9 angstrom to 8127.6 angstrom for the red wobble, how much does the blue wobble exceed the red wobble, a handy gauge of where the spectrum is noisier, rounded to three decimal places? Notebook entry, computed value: 0.031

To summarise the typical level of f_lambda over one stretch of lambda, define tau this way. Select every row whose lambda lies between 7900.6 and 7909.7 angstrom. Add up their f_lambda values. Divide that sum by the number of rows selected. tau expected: 9.8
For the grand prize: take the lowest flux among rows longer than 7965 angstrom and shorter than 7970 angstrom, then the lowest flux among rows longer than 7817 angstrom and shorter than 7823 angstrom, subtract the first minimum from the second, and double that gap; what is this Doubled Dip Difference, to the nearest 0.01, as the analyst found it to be 0.38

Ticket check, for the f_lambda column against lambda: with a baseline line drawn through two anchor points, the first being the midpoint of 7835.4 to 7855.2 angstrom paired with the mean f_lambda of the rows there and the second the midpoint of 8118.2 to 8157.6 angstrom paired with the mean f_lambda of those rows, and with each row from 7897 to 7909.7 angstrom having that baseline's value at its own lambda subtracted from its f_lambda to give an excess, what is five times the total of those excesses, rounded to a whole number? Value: 14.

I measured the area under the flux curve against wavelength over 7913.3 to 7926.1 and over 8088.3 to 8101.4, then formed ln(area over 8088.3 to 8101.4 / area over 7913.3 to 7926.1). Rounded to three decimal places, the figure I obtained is -0.004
